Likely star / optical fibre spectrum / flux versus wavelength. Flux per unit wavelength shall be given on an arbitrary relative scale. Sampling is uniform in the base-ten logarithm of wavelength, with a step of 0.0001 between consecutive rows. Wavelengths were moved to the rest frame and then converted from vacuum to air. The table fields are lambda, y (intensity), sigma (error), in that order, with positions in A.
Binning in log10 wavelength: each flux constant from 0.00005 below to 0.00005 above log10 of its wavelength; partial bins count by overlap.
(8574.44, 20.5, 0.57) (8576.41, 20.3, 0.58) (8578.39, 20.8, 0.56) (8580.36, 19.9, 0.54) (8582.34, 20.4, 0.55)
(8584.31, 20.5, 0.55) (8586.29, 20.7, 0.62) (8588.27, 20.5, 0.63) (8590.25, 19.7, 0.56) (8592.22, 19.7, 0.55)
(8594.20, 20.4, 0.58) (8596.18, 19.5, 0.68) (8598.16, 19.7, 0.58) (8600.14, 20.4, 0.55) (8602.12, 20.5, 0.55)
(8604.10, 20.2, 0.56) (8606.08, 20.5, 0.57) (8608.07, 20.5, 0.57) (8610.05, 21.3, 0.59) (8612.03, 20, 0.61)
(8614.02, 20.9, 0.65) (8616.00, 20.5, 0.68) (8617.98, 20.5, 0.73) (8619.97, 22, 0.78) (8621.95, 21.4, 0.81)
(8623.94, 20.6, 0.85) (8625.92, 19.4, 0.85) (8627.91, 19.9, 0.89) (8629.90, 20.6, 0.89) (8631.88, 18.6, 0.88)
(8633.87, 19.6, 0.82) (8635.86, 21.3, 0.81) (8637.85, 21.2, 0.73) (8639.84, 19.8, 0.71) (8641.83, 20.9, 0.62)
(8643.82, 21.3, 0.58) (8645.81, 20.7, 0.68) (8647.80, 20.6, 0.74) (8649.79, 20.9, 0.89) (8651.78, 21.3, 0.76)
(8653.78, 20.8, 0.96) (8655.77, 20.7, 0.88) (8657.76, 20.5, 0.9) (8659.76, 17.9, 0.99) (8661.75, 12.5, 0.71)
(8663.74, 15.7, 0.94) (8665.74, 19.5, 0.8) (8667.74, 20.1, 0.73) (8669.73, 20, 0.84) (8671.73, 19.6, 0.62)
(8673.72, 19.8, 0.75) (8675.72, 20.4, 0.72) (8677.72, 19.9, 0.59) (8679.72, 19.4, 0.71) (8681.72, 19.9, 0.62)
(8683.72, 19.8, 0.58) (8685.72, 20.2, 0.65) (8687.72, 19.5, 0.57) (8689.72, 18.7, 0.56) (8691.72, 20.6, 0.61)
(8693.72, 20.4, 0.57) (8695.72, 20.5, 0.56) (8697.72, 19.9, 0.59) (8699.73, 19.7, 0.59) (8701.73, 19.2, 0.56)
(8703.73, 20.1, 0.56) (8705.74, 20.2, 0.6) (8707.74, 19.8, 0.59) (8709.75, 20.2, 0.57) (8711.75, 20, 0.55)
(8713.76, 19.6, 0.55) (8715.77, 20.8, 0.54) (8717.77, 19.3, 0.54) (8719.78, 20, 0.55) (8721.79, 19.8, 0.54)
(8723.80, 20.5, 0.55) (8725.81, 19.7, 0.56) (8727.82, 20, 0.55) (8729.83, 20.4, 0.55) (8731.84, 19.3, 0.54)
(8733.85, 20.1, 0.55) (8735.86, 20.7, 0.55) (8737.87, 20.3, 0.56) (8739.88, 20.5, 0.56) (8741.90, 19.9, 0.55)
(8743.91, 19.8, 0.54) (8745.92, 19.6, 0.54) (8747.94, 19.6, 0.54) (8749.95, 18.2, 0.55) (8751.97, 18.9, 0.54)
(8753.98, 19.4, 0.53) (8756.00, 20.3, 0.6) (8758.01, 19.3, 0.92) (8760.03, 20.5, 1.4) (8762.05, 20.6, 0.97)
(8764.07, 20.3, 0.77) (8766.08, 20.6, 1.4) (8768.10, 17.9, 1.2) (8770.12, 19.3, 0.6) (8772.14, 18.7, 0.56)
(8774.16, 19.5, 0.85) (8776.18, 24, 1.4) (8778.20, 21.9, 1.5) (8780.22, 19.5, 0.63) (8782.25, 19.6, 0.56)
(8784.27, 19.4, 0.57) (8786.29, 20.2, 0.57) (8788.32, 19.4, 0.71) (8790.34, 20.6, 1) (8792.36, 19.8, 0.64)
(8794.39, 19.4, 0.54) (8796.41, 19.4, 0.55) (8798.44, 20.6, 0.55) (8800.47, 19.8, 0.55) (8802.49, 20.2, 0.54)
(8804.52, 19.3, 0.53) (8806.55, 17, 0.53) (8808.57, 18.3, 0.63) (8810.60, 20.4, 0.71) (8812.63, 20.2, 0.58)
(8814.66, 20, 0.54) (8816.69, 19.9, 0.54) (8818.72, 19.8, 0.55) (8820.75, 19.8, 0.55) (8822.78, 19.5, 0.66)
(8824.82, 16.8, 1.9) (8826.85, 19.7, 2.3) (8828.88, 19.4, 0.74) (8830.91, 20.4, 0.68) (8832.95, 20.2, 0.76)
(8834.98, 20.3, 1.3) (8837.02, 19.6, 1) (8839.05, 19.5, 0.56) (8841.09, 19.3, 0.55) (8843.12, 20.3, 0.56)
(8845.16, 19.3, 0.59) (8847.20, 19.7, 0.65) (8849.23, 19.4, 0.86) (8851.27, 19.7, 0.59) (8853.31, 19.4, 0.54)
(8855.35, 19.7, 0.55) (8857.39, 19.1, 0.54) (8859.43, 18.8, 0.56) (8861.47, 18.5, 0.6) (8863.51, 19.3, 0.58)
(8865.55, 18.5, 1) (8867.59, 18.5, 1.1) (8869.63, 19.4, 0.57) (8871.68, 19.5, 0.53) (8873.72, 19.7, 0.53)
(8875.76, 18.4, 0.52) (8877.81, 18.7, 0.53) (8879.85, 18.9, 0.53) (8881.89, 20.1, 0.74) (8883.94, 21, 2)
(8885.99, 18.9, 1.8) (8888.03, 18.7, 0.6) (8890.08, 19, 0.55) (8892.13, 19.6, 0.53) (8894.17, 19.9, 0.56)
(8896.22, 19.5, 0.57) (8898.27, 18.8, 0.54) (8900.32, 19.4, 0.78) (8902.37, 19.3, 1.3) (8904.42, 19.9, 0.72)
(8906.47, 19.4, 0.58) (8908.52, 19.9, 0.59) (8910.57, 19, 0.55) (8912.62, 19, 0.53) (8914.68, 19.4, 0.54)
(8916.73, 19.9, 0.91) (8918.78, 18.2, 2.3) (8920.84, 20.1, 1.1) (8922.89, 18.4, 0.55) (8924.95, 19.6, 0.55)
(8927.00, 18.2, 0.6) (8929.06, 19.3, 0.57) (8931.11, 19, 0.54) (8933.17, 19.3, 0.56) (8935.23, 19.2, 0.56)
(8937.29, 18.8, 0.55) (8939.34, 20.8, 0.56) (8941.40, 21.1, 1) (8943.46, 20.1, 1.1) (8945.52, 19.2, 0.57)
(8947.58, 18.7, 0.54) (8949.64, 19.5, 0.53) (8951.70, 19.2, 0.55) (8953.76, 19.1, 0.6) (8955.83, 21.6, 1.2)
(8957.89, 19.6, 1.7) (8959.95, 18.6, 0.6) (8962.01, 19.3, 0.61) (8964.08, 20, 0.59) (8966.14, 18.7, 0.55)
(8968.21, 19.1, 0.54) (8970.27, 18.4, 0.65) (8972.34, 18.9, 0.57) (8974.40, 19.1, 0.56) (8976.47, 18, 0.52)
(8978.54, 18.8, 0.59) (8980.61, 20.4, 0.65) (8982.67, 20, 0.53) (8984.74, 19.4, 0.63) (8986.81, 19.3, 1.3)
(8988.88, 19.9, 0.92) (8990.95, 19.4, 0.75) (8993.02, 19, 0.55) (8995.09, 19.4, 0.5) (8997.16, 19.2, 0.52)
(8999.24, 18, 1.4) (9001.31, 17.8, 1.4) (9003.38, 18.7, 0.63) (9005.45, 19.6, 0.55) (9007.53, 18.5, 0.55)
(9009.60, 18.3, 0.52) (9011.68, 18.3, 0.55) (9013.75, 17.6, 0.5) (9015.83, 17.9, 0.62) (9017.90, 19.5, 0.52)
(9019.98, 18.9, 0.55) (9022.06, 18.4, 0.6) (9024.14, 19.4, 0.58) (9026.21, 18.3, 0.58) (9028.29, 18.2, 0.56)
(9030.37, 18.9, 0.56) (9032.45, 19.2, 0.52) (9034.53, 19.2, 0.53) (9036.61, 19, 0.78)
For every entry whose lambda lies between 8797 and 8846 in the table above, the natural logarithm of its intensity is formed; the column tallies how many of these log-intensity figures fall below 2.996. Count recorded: 16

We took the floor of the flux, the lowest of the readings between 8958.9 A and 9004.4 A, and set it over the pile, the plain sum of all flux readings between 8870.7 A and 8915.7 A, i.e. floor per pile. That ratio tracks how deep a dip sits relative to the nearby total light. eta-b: 0.0418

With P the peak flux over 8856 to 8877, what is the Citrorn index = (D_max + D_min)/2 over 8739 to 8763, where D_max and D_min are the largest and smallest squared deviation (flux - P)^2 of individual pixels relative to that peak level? 1.13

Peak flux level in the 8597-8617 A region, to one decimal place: 21.3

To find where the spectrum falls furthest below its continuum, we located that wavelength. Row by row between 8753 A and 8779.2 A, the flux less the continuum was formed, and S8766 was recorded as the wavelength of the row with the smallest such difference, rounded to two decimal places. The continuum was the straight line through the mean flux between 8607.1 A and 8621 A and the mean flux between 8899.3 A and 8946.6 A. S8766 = 8768.10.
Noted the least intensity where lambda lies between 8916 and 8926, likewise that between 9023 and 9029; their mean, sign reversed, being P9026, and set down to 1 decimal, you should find -18.2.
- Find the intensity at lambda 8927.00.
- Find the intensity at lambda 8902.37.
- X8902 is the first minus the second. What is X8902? -1.1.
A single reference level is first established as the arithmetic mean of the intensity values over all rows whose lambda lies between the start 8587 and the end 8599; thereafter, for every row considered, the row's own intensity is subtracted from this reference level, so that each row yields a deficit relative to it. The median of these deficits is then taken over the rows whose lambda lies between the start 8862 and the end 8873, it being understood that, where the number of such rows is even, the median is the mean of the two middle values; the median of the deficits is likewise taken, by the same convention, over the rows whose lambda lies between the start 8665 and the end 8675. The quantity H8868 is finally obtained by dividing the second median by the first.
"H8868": 0.2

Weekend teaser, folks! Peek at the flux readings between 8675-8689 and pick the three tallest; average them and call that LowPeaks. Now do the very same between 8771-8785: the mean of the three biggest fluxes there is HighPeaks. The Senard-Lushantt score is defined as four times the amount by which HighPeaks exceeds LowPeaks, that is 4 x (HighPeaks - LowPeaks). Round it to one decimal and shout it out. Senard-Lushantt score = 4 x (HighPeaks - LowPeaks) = 6.7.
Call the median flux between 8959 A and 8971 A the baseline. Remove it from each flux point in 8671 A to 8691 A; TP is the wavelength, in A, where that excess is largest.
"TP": 8675.72 A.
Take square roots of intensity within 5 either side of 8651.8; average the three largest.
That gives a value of 4.58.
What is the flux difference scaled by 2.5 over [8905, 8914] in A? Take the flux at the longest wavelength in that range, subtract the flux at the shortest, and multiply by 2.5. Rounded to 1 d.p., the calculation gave -1.0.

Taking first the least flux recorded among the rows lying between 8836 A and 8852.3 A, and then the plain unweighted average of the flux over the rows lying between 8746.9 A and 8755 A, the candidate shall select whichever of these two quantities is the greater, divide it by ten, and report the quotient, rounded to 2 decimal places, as 1.93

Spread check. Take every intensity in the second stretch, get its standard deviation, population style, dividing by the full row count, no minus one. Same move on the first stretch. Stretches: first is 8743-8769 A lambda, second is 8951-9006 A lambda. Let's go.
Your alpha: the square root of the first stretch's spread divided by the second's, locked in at 1.05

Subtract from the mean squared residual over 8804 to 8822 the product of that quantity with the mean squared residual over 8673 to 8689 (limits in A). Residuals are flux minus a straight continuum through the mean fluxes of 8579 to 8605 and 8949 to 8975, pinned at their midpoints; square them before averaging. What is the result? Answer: 1.0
